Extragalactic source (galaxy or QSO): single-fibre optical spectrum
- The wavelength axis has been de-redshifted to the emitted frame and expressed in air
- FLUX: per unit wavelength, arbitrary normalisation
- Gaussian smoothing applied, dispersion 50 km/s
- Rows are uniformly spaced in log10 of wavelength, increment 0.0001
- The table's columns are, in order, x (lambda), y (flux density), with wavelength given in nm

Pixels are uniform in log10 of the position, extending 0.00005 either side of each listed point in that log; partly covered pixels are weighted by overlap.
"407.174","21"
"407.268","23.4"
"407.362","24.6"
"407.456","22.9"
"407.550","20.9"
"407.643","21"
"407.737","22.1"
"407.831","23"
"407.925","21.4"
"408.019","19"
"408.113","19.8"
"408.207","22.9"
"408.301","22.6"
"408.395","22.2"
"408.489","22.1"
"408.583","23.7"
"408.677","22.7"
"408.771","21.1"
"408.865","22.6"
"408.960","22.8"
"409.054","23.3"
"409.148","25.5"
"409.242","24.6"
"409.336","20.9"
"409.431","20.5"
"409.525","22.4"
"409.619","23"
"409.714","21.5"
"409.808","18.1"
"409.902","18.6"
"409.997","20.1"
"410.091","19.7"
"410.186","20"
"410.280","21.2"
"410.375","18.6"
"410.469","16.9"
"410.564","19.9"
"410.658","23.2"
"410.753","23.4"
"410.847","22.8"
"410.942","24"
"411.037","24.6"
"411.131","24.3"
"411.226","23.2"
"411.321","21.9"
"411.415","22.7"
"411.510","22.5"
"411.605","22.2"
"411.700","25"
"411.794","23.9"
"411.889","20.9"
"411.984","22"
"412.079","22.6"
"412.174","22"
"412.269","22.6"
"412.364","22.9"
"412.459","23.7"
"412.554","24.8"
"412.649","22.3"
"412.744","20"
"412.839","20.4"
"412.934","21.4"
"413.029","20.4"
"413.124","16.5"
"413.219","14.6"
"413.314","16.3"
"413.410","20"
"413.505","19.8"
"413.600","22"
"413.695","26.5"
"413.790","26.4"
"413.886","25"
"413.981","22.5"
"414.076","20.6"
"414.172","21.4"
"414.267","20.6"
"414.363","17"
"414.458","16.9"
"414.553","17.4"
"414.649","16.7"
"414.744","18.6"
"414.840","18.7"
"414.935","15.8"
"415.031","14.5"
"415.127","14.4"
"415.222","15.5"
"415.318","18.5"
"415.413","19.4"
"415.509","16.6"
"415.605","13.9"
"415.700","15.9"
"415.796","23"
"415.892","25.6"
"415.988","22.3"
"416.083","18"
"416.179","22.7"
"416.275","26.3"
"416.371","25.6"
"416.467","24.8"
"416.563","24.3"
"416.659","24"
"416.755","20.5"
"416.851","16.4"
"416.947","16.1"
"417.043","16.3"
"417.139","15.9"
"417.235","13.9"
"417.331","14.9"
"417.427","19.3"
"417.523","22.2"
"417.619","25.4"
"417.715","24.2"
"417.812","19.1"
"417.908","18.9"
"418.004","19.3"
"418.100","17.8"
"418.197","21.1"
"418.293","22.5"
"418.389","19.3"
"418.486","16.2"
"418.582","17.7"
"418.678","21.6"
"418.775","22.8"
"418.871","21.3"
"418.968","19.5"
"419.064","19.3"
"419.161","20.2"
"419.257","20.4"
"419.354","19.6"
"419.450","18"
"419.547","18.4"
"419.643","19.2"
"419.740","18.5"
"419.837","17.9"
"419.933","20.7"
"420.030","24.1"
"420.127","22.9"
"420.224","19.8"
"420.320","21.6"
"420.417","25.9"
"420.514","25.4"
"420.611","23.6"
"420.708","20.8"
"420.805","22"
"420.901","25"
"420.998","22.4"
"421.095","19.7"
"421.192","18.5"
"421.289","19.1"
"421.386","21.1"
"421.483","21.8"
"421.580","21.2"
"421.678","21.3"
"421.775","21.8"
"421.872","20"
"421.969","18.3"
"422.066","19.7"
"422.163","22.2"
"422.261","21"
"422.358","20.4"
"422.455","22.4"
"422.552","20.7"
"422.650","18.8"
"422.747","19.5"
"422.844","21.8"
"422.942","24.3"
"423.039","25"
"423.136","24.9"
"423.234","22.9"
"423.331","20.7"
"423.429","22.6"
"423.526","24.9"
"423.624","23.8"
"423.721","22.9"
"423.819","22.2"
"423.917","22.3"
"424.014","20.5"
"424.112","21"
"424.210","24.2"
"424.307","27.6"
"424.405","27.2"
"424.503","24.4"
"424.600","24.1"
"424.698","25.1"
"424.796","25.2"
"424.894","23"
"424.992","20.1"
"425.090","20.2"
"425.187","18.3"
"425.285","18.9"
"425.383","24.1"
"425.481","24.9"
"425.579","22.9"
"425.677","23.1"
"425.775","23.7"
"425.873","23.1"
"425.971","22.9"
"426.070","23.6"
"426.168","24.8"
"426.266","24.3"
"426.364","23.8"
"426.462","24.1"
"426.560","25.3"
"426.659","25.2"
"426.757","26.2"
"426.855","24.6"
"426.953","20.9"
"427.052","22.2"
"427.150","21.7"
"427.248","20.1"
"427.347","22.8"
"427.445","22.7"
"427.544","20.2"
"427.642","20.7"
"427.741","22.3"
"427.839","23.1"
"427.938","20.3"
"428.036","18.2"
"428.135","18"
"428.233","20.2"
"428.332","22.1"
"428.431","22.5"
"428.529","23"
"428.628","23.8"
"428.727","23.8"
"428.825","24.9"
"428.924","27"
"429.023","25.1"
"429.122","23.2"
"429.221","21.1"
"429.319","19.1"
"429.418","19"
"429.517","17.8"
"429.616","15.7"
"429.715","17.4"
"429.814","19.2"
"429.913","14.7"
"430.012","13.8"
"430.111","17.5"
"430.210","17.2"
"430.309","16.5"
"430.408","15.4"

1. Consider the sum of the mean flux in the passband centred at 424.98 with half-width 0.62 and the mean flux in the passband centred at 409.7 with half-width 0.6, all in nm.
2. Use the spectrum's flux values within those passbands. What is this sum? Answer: 44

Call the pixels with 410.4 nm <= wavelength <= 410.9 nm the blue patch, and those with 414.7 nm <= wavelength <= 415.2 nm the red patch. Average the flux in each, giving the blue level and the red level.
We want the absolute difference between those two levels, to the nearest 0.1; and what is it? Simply 4.8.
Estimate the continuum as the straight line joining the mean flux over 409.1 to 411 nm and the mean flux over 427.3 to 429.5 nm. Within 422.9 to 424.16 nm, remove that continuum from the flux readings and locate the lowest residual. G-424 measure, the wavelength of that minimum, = 424.014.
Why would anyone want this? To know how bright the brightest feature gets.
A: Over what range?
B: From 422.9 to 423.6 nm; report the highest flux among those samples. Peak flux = 25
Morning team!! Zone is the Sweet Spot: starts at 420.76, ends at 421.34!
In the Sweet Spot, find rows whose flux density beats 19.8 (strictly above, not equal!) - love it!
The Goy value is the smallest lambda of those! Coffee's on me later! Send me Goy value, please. 420.805 nm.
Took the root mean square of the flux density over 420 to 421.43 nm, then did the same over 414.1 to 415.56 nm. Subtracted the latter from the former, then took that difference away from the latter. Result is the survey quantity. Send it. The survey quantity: 13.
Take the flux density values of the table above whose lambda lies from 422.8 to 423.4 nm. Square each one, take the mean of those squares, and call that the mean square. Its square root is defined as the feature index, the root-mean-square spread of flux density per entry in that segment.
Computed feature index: 23.3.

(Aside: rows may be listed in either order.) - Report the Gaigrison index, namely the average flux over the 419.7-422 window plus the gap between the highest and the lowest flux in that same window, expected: 29.4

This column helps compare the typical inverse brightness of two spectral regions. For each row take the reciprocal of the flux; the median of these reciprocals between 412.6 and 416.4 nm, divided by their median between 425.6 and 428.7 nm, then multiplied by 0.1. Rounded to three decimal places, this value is 0.115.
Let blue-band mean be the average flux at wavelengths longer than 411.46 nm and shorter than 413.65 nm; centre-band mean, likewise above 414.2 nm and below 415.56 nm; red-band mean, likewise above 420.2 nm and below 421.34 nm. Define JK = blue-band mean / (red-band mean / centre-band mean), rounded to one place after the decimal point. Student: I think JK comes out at 16.6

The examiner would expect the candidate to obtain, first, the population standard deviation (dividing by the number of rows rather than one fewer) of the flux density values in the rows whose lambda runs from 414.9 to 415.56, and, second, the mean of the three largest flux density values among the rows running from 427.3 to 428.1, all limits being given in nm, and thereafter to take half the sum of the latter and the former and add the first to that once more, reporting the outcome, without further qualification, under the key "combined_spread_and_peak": 14.1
